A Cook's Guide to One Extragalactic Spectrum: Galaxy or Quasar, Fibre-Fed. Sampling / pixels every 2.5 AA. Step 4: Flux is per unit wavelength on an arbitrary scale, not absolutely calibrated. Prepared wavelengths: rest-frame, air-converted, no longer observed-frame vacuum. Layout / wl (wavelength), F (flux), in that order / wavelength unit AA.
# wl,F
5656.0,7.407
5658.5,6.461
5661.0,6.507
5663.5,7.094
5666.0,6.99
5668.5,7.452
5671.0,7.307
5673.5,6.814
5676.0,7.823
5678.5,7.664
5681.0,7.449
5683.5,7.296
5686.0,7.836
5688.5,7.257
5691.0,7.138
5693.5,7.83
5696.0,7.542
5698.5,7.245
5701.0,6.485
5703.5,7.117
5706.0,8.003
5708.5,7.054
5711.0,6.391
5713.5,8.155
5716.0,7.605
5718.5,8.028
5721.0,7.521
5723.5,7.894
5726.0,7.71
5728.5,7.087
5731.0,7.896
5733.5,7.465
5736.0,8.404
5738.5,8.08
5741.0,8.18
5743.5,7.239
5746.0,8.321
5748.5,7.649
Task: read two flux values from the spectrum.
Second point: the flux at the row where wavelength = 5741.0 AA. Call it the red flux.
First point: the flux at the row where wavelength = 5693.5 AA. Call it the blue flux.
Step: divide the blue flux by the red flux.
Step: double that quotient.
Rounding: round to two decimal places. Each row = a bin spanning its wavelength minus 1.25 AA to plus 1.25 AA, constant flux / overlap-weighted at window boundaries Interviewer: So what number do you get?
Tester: 1.91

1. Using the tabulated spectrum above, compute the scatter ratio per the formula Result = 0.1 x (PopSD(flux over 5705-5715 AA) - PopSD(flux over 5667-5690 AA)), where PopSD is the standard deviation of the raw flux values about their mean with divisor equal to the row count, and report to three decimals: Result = 0.042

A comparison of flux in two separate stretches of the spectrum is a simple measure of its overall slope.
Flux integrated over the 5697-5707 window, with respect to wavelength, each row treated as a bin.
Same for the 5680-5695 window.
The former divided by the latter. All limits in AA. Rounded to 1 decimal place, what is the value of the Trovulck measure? 0.6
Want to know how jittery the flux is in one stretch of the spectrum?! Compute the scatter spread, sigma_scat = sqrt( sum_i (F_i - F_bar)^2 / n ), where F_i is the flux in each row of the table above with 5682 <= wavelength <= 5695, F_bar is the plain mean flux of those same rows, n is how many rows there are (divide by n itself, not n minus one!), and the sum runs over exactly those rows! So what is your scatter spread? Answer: 0.30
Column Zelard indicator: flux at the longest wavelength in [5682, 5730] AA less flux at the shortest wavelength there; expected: -0.2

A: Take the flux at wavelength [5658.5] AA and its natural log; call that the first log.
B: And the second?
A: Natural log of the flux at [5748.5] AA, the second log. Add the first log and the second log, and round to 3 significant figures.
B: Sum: 3.90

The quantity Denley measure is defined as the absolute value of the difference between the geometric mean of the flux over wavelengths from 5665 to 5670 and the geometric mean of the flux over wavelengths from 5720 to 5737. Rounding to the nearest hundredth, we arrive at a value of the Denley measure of 0.48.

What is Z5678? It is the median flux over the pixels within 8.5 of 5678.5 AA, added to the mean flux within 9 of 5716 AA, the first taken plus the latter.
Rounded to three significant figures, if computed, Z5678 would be 15.0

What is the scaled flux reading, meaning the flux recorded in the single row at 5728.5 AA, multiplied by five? 35.4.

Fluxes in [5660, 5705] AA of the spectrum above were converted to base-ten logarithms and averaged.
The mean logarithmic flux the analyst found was 0.861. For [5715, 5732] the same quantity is 0.885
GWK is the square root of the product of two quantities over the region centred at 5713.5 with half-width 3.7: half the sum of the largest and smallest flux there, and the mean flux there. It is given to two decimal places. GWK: 7.33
